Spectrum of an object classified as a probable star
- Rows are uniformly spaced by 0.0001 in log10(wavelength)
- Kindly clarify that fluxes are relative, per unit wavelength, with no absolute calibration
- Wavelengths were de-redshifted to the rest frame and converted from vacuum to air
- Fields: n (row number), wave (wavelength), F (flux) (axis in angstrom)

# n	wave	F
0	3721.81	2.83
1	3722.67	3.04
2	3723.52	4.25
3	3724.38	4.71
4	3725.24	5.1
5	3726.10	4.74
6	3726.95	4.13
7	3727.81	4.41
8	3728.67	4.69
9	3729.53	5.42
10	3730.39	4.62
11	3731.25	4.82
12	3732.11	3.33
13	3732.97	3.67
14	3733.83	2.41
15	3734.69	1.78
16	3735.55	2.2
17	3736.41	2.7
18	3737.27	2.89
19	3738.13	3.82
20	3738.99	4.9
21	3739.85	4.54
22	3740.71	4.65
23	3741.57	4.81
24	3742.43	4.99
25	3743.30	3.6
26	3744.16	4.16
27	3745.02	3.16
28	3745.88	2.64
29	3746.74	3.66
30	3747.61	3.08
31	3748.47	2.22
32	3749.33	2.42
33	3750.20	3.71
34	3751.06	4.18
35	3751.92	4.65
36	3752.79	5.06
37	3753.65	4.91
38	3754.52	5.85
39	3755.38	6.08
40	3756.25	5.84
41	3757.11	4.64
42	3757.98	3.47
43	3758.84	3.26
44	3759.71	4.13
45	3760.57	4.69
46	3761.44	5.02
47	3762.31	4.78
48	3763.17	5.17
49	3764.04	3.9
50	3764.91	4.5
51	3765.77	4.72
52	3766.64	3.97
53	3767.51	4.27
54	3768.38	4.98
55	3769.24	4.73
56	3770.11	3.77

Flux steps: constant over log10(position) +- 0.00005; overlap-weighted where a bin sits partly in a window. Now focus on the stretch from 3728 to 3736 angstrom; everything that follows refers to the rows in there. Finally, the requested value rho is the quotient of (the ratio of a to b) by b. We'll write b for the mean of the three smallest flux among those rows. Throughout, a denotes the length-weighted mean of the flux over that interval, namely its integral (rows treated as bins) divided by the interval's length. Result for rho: 0.81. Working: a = 3.68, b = 2.1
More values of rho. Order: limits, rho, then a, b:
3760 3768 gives 0.28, 4.55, 4.0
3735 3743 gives 0.58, 3.91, 2.6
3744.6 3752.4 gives 0.56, 3.31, 2.4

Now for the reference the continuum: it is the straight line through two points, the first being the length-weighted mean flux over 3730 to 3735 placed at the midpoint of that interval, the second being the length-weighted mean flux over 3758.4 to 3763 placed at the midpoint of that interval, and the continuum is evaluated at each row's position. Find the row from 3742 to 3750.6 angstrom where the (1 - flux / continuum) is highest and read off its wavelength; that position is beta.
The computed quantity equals 3748.47 angstrom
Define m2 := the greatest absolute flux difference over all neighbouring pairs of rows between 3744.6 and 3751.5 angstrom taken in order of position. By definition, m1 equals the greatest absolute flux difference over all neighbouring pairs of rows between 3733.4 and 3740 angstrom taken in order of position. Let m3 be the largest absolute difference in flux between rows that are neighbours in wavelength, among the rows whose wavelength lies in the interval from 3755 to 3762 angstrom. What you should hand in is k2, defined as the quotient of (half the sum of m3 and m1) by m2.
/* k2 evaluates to 0.88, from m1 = 1.1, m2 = 1.29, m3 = 1.20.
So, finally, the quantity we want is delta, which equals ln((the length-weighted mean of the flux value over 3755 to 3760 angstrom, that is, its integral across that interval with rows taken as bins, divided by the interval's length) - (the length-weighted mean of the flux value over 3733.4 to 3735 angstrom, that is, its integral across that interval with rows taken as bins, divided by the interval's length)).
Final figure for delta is 0.9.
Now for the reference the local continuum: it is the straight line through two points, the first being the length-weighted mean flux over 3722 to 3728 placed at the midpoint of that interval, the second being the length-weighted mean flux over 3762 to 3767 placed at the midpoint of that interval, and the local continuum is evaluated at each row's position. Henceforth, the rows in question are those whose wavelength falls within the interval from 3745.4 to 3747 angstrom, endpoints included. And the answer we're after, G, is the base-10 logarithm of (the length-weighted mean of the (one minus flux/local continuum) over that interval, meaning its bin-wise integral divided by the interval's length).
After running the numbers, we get -0.53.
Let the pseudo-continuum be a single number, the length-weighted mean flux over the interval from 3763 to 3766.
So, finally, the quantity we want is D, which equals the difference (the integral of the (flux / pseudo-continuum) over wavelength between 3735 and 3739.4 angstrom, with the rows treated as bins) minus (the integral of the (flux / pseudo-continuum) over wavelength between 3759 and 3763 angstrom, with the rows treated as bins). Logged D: -0.9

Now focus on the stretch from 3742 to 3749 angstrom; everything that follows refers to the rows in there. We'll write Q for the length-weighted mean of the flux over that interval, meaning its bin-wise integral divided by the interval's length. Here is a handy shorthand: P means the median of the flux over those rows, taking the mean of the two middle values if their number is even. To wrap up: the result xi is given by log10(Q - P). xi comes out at -1.4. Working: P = 3.4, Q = 3.4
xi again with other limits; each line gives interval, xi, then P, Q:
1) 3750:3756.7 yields -1.0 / 5.0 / 5.1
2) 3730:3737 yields -0.8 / 3.0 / 3.2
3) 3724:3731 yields -1.6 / 4.7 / 4.7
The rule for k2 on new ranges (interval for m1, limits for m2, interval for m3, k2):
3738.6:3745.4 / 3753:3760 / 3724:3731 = 0.91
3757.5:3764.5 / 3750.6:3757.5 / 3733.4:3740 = 0.98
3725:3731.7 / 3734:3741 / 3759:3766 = 0.96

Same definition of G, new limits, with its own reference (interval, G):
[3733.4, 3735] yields -0.29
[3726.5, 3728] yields -2.07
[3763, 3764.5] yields -1.73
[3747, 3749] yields -0.42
